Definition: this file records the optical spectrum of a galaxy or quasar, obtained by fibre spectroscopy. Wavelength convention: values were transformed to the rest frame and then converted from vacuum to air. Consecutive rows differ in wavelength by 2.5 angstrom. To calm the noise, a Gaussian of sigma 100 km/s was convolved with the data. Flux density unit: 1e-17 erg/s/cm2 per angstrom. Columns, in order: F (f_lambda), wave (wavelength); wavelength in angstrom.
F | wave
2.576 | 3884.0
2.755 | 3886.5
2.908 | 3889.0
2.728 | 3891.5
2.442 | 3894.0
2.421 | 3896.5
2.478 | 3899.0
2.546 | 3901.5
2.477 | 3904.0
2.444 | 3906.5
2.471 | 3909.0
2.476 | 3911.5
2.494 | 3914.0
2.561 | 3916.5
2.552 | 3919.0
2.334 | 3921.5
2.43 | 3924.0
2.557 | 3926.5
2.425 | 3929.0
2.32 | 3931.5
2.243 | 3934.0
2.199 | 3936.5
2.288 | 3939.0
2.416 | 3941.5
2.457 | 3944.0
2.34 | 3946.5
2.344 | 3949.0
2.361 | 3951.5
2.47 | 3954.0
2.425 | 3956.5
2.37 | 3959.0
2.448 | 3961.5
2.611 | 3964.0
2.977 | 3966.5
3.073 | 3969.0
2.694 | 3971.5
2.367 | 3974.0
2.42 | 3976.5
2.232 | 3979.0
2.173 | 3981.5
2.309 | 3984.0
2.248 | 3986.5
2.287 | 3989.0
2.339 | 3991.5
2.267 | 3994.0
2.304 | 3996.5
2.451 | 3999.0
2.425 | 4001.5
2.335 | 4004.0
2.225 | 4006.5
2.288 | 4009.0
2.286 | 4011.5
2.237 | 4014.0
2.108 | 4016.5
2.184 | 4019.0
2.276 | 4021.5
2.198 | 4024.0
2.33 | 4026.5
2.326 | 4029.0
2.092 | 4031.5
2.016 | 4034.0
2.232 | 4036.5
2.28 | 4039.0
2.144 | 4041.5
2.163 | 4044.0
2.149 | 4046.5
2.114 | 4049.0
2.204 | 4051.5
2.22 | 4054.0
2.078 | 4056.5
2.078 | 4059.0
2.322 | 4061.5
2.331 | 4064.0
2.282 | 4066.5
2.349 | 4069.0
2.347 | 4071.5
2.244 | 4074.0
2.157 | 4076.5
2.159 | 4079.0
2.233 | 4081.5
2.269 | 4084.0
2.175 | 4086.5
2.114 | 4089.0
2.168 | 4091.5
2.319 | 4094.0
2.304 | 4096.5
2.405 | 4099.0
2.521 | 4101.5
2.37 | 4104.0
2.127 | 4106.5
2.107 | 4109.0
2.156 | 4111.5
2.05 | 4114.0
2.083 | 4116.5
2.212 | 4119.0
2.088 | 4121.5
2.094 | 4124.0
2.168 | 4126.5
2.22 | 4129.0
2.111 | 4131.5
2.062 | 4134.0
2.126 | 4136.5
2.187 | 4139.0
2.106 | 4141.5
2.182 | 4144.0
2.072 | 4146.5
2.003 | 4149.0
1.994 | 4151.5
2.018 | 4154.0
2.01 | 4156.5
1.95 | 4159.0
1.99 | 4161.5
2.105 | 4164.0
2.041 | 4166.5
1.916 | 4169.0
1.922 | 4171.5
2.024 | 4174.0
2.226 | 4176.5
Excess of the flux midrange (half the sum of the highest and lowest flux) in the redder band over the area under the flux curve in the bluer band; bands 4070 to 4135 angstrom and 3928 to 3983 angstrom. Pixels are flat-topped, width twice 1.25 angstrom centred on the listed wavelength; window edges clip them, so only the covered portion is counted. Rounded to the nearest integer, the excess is -132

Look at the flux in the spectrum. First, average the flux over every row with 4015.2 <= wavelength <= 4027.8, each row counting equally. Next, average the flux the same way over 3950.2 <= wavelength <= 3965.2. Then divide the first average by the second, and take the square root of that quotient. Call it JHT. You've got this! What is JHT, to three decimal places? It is 0.952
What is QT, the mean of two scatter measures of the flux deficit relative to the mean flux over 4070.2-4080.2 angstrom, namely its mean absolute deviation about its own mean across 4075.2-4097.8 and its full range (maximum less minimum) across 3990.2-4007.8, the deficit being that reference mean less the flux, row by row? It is 0.14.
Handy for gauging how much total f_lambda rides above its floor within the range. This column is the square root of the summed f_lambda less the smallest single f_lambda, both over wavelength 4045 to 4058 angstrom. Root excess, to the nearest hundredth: 2.95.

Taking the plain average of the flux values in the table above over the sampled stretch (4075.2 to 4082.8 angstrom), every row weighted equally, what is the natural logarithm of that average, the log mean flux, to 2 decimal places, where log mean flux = 0.78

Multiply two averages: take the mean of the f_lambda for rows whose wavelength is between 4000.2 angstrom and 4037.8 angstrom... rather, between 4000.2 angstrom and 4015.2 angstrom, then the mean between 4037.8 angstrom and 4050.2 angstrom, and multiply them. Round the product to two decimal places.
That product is 4.99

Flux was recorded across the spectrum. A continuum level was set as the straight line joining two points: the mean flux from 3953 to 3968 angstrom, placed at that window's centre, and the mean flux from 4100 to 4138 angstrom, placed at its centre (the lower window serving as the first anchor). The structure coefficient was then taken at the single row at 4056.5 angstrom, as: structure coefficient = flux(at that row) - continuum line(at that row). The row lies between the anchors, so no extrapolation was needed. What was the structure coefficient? -0.24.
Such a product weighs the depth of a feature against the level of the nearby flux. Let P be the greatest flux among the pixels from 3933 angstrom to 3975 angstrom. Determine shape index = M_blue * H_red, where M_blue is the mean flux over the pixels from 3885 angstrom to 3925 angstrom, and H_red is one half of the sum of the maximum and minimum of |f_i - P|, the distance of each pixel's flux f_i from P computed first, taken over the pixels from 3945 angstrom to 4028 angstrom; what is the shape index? 1.2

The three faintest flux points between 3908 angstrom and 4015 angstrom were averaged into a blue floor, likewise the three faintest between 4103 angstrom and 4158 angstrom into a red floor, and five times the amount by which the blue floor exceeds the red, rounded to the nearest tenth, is 1.0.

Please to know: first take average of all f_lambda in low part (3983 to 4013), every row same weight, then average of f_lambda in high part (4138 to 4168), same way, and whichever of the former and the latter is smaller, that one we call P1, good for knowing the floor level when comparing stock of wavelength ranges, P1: 2.05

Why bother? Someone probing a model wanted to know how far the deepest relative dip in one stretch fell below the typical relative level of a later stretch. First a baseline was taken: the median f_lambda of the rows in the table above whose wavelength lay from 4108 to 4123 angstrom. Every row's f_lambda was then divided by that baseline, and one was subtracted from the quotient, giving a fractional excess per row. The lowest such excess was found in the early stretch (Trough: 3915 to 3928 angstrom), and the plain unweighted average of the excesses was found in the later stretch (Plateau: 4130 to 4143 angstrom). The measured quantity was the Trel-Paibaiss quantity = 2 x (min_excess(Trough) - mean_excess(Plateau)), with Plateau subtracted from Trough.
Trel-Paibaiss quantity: 0.2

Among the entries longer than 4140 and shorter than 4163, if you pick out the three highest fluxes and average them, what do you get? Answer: 2.12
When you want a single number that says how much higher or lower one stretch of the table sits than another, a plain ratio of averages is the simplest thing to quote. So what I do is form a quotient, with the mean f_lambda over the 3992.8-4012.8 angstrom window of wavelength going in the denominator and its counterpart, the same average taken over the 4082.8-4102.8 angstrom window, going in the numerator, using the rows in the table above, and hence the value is 0.98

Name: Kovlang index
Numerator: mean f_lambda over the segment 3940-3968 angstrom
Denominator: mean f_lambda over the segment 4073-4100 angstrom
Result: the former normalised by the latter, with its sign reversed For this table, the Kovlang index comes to -1.11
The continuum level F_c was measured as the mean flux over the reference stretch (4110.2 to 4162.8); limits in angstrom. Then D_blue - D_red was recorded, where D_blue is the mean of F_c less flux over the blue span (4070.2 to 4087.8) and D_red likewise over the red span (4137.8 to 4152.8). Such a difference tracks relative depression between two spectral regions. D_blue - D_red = -0.14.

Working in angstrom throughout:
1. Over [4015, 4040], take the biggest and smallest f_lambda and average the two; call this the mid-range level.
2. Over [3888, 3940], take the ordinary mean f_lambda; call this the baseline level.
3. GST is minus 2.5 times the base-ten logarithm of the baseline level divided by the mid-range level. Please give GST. -0.14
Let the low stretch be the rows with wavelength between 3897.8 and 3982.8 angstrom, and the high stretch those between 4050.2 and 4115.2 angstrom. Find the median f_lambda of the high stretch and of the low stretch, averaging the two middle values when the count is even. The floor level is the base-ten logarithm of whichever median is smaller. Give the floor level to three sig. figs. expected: 0.348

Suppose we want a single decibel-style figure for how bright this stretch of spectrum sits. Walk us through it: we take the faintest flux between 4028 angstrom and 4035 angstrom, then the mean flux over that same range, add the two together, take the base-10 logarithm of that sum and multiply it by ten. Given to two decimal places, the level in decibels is 6.19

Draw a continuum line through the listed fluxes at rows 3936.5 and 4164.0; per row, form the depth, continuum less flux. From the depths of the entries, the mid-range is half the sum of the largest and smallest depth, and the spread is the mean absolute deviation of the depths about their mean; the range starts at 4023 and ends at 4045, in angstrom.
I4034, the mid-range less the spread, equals -0.10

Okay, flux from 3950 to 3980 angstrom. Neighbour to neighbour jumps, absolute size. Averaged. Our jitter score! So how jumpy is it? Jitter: 0.169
